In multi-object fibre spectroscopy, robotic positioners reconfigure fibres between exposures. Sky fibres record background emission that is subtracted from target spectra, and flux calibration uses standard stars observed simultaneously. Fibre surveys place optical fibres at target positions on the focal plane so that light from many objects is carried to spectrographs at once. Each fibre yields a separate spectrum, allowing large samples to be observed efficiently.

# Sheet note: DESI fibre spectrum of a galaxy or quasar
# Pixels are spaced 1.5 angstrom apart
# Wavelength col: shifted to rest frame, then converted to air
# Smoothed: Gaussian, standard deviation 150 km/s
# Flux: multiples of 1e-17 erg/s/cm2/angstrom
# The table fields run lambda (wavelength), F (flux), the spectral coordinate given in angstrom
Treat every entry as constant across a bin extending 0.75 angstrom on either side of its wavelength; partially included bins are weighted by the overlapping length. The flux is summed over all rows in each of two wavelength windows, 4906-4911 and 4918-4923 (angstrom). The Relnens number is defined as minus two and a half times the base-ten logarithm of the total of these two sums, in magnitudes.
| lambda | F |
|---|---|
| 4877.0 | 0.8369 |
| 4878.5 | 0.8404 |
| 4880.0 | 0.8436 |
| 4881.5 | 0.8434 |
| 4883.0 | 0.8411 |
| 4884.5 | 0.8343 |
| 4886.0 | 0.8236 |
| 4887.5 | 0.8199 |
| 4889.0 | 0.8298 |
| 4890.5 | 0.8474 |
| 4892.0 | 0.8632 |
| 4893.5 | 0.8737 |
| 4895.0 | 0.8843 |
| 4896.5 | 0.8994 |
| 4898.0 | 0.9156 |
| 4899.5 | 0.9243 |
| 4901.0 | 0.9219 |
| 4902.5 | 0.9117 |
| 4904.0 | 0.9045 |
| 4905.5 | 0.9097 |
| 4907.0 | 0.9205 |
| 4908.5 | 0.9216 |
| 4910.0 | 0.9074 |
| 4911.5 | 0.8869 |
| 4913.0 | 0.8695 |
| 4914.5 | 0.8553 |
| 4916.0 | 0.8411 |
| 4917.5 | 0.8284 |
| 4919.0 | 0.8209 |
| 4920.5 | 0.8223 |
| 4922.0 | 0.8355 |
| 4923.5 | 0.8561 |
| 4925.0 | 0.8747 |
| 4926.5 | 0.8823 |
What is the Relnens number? -1.80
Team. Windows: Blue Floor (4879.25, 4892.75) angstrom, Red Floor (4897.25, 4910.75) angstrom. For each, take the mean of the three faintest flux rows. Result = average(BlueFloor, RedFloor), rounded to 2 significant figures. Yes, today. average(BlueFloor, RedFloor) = 0.87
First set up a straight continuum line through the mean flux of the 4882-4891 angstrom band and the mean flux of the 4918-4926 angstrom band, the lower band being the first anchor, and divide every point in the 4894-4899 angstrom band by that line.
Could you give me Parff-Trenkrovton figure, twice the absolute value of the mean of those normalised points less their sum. 4.31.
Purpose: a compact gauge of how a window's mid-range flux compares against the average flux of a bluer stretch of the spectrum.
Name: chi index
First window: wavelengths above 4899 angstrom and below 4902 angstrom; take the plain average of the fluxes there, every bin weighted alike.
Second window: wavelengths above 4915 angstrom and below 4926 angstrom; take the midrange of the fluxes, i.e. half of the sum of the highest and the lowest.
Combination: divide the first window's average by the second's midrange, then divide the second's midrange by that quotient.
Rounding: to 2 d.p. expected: 0.78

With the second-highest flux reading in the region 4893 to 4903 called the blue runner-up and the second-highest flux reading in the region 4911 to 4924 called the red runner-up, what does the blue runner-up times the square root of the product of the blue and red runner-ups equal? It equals 0.83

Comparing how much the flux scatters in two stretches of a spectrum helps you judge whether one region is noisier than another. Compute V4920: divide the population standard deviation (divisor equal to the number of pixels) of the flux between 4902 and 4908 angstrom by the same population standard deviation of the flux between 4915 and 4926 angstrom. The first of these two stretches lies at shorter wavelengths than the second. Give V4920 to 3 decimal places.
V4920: 0.319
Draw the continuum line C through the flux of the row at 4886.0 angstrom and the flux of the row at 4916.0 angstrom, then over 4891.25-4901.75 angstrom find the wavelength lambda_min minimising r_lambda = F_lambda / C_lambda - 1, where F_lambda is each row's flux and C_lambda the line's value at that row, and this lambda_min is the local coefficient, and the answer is 4892.0 angstrom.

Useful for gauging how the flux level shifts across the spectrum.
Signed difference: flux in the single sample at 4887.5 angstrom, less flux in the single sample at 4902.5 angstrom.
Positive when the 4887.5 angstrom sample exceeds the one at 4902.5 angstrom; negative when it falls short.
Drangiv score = -0.092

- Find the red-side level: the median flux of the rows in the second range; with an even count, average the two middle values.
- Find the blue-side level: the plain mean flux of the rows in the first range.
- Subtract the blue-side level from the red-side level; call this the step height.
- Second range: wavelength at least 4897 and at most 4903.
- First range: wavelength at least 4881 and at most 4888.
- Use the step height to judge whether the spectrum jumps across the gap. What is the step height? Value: 0.086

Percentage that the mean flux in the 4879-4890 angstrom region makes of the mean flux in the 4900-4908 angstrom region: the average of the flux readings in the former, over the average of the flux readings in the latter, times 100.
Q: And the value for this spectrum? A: 91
